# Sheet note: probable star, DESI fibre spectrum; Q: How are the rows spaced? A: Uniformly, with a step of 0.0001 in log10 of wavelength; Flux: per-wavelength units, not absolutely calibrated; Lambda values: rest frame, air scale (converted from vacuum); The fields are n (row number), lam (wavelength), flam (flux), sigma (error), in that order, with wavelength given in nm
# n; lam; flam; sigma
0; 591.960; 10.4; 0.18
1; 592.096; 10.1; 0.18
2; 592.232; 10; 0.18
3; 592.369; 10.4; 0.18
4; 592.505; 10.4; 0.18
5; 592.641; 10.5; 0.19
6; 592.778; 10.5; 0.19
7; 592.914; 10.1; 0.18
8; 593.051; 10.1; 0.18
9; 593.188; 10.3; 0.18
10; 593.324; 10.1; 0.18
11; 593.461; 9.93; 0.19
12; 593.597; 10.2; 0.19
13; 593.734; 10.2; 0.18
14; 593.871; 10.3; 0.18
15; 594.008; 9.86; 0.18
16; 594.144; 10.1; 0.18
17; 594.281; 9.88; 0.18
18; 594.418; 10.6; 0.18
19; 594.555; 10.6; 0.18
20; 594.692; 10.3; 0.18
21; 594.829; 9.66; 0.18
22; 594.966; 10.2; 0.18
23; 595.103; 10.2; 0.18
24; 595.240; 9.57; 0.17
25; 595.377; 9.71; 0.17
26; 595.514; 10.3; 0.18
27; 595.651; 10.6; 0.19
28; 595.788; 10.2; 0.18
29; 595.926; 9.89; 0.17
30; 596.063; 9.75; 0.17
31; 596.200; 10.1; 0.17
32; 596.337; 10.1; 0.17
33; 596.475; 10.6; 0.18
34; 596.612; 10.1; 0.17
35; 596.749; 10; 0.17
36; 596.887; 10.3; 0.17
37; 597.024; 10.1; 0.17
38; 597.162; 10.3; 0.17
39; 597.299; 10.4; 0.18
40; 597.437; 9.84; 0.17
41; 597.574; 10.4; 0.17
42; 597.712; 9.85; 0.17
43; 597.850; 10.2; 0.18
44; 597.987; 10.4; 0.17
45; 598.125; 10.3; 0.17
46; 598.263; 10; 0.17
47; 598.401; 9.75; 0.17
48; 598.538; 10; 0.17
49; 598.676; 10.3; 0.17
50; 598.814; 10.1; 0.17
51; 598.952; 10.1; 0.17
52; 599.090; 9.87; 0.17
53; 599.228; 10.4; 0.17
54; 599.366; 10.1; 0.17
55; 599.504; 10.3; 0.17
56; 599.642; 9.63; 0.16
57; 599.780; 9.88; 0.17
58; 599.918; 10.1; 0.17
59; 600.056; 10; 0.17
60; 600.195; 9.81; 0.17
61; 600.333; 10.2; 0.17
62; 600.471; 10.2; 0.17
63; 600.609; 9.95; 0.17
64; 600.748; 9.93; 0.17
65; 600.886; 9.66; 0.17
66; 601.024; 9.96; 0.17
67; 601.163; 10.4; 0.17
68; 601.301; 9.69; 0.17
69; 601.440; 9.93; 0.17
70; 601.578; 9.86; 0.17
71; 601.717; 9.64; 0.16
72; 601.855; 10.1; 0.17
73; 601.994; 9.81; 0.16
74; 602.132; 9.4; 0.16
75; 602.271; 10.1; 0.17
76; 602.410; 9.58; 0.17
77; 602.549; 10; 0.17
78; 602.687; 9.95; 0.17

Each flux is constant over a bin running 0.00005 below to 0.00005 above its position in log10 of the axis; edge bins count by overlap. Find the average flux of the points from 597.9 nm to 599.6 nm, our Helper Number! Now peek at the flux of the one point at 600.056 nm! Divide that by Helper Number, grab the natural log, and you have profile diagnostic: -0.013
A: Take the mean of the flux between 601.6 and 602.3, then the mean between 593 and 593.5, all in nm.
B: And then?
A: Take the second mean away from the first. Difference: -0.3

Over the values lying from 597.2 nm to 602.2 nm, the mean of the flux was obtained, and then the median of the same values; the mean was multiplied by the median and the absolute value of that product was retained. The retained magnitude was 100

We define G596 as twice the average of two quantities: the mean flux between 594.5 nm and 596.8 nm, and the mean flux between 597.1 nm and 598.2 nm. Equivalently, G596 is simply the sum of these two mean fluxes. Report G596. 20.3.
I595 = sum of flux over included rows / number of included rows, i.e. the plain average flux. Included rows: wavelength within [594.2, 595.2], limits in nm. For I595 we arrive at 10.2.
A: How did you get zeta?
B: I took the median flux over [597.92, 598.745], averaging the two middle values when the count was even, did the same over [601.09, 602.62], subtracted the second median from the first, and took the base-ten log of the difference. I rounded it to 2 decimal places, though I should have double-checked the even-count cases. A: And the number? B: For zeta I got -0.54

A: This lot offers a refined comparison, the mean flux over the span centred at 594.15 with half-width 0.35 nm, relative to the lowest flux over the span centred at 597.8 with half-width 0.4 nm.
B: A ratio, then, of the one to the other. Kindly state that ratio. 1.03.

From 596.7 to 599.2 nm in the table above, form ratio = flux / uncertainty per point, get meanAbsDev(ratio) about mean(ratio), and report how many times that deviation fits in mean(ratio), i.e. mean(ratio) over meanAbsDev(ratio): 51.2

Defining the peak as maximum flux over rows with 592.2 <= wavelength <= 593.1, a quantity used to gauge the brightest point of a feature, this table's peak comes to 10.5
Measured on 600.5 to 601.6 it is 10.4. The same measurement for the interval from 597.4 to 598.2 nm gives 10.4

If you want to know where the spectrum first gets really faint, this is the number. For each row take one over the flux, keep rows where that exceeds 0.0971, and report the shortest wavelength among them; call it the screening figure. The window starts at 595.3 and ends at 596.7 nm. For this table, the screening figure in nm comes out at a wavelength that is 595.377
